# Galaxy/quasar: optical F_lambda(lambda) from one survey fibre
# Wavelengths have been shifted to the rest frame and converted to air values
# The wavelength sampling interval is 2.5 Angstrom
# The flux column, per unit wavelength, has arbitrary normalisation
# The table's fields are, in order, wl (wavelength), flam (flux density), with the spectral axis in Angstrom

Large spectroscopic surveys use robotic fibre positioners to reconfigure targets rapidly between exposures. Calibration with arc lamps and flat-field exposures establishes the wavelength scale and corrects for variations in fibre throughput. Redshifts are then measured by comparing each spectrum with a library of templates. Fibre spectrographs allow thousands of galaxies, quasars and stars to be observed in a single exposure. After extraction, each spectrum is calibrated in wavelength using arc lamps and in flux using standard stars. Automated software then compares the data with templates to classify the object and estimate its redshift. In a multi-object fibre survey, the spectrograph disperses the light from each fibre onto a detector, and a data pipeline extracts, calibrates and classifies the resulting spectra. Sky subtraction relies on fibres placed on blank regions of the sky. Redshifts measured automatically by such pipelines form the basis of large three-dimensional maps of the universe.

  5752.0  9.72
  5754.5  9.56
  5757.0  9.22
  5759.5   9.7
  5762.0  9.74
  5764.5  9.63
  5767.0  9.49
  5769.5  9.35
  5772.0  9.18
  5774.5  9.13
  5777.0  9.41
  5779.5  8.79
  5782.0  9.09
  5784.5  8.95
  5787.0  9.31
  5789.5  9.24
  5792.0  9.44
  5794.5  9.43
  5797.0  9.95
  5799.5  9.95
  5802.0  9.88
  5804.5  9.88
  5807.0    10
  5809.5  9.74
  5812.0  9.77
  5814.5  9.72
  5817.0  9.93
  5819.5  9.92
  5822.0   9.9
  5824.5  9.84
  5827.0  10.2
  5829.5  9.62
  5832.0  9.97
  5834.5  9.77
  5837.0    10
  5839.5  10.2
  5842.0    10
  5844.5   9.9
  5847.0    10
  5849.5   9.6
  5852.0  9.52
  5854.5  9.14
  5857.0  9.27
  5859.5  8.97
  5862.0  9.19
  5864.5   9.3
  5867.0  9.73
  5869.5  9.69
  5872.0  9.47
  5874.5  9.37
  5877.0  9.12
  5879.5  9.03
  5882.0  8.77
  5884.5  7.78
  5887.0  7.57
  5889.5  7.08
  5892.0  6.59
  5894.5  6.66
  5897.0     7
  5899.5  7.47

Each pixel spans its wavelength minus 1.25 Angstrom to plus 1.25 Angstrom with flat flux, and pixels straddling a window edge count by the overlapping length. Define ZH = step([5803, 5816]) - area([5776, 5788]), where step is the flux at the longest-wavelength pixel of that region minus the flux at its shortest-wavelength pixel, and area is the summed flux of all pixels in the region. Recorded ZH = -45.7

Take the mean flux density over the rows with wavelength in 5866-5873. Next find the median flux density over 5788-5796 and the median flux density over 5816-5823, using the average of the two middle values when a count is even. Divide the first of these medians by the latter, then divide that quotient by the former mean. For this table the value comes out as 0.099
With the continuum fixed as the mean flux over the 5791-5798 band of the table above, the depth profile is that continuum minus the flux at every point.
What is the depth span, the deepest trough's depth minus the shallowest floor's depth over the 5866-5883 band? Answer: 1.0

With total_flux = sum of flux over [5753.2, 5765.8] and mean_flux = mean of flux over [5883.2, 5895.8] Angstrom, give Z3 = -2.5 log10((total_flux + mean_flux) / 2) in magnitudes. -3.60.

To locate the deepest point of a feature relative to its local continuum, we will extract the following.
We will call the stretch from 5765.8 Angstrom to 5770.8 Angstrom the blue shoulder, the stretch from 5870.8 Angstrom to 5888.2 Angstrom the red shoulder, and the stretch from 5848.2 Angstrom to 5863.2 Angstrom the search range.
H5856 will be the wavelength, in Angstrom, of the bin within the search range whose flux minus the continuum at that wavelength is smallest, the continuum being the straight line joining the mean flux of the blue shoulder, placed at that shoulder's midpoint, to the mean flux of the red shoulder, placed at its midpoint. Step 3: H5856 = 5859.5 Angstrom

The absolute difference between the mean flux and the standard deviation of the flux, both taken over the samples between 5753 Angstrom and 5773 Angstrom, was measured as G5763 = 9.3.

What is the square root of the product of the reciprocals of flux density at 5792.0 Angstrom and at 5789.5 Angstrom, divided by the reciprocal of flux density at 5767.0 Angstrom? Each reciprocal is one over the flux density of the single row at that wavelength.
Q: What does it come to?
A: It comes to 1.016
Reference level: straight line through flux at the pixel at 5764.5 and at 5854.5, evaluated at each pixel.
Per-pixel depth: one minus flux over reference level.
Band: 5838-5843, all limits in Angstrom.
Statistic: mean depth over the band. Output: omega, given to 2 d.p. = -0.10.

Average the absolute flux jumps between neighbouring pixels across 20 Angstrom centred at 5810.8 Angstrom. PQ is 0.097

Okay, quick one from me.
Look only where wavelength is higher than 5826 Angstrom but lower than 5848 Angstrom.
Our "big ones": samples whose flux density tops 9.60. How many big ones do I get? 9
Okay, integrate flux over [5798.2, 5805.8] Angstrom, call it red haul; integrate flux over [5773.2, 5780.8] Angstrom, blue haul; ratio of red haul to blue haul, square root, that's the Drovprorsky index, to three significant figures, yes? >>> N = 1.04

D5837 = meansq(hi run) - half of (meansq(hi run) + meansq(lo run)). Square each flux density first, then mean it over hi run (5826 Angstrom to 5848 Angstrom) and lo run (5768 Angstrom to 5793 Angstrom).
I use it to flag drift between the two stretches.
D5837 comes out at 7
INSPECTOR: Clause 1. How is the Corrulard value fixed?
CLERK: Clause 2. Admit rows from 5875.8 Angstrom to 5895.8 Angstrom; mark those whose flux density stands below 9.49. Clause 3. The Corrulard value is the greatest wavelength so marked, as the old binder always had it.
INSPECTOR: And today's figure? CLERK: 5894.5 Angstrom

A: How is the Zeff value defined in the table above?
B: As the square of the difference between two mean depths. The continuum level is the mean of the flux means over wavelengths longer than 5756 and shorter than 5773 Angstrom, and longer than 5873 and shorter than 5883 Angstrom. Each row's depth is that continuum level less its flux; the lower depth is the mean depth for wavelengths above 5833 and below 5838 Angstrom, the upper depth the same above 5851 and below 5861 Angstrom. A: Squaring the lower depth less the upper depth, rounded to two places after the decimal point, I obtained 0.44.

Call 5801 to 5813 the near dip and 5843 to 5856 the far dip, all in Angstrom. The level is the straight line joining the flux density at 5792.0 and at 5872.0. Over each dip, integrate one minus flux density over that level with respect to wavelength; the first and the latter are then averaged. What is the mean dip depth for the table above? -0.38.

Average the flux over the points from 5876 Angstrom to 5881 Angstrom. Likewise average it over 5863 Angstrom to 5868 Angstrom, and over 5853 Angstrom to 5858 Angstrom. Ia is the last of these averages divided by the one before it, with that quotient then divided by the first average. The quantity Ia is 0.107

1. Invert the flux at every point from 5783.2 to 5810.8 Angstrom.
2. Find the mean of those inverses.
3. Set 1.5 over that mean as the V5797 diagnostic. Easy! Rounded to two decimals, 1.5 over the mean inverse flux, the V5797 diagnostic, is 14.40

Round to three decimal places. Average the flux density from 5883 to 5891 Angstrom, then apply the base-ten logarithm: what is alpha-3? 0.874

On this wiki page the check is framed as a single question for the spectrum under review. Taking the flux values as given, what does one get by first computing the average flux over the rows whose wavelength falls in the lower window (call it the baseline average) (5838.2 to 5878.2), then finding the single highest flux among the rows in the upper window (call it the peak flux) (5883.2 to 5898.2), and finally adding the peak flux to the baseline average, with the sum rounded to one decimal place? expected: 17.3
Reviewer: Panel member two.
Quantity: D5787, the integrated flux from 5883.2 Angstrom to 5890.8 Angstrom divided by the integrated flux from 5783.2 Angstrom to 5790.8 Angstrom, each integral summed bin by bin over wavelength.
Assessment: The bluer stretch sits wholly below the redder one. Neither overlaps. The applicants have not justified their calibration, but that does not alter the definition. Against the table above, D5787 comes 0.82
